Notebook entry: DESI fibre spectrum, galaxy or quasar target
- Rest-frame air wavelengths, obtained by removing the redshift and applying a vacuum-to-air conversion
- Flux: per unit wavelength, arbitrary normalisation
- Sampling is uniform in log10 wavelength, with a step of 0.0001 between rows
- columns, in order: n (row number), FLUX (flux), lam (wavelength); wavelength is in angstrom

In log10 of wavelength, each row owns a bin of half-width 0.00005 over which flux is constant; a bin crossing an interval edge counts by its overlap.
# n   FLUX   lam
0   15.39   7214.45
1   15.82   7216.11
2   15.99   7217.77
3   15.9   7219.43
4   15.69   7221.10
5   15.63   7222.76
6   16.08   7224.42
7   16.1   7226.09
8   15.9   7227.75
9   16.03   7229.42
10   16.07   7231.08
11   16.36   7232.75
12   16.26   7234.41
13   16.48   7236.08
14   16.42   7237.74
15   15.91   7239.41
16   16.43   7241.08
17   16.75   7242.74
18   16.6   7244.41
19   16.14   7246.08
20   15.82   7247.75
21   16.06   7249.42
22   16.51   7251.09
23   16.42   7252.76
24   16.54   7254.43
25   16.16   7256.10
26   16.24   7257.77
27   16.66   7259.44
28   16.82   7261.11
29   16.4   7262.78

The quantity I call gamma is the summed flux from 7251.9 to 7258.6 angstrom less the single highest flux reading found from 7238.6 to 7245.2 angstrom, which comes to 48.6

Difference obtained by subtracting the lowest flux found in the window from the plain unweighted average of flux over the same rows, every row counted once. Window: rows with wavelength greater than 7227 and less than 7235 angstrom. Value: 0.22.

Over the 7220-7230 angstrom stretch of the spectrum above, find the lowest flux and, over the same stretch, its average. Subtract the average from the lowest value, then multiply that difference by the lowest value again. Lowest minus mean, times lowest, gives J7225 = -4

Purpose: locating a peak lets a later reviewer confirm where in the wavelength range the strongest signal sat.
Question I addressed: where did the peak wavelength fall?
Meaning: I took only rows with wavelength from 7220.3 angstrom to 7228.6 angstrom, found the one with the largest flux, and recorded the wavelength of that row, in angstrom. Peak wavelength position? 7226.09 angstrom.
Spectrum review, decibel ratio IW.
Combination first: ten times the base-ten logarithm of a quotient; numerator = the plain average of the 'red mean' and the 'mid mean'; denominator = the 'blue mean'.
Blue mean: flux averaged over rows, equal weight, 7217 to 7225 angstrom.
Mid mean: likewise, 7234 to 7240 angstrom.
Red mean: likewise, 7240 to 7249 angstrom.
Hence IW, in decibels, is 0.12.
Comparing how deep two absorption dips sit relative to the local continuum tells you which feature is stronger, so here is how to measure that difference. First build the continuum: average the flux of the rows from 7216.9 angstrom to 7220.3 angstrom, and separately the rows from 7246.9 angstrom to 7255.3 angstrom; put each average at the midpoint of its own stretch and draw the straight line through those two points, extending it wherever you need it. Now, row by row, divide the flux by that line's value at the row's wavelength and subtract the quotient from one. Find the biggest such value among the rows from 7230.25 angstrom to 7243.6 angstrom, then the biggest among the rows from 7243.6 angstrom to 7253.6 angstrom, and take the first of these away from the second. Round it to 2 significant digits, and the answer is 0.011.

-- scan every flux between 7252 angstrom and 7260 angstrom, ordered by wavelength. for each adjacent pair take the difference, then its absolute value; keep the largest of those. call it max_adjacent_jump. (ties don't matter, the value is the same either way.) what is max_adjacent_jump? 0.42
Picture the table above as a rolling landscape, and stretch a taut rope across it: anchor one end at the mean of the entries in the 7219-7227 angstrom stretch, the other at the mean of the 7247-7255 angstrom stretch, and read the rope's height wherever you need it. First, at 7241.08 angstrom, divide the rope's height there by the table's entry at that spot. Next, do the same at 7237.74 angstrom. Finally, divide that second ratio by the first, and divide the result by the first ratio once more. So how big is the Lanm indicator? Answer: 1.02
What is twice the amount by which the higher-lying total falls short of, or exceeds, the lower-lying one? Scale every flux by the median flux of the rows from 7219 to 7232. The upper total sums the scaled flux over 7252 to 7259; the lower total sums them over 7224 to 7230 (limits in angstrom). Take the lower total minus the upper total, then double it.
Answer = -0.2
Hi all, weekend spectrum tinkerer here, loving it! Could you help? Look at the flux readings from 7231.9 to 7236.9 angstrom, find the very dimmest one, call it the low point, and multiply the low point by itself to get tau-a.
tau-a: 264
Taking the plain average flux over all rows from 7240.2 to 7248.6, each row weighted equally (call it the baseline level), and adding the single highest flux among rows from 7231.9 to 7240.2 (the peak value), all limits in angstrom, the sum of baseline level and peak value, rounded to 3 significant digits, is 32.8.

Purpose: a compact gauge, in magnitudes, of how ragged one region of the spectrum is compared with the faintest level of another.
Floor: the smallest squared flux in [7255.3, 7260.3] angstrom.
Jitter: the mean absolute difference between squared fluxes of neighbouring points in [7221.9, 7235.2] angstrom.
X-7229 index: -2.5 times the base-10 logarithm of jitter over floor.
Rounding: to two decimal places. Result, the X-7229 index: 4.17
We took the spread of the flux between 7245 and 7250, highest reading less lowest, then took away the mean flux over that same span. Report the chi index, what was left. -15.7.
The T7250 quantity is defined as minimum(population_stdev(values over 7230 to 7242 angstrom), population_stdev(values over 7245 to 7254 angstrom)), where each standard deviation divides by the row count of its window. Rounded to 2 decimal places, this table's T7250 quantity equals 0.20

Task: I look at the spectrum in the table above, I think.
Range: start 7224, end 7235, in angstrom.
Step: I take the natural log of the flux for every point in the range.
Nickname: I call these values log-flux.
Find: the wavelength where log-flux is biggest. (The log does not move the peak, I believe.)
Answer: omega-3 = 7232.75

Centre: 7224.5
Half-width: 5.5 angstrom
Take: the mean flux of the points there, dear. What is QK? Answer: 15.9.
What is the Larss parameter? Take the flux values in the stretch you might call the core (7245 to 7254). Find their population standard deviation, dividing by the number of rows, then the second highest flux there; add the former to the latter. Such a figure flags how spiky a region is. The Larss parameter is 16.7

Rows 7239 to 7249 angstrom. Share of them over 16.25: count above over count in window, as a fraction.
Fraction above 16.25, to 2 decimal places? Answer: 0.50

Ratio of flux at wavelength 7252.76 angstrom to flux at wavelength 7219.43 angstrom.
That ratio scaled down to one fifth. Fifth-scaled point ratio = 0.207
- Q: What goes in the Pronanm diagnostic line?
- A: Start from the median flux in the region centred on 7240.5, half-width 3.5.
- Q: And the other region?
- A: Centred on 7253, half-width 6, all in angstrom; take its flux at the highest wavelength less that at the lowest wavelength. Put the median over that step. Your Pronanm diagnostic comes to 39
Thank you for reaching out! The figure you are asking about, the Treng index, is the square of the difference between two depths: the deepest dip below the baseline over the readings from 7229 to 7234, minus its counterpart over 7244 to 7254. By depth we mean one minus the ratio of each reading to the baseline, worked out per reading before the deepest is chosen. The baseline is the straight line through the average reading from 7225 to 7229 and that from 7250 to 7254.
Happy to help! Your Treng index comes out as 0.0011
